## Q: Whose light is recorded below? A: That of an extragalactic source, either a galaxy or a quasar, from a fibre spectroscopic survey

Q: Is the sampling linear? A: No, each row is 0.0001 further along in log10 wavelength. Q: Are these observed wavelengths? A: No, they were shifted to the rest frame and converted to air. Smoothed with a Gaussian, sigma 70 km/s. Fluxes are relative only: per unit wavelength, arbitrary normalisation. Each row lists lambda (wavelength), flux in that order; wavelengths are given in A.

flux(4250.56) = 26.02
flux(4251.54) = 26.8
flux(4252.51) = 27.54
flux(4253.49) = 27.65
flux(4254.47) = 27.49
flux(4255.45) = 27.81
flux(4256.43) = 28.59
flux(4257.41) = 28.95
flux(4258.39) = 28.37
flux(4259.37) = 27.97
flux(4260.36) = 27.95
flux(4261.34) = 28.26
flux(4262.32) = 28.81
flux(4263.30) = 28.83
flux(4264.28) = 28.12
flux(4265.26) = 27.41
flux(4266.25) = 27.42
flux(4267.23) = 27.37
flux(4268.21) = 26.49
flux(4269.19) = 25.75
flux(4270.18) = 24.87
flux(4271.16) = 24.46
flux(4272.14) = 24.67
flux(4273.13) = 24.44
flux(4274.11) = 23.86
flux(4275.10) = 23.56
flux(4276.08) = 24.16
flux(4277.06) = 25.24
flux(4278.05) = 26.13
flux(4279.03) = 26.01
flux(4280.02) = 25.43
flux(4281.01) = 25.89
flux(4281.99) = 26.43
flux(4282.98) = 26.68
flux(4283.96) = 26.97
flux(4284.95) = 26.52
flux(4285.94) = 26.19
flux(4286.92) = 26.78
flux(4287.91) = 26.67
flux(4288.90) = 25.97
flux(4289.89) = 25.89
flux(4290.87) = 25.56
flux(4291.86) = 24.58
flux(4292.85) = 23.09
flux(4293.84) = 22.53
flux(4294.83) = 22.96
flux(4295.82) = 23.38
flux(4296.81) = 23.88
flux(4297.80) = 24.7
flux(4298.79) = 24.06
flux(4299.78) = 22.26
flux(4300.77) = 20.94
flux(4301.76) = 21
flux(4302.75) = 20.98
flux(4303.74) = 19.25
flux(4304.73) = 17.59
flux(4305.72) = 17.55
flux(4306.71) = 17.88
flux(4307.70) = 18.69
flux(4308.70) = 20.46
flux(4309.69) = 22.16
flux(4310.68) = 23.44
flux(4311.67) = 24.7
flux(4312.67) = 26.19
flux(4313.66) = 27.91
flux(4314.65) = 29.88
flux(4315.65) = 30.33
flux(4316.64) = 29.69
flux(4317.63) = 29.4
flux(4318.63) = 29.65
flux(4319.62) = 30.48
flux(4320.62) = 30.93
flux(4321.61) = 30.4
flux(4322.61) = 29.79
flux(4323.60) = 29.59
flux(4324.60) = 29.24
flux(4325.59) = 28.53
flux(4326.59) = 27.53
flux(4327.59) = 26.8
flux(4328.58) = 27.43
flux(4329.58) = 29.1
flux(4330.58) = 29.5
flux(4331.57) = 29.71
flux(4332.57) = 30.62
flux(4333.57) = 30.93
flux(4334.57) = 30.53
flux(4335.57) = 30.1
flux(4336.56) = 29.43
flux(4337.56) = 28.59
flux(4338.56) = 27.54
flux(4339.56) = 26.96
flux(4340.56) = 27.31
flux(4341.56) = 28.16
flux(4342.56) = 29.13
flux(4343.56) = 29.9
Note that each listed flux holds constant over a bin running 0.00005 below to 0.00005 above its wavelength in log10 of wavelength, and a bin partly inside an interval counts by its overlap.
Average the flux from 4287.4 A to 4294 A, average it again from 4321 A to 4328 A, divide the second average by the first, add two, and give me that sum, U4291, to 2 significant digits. 3.2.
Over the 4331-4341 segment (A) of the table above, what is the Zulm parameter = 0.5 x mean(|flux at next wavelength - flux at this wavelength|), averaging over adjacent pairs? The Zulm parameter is 0.31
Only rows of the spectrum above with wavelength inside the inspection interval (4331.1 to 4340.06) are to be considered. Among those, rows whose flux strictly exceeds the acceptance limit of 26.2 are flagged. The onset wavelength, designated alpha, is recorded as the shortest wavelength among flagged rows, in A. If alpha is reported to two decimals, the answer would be 4331.57 A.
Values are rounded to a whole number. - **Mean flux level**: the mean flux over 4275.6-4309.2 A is 24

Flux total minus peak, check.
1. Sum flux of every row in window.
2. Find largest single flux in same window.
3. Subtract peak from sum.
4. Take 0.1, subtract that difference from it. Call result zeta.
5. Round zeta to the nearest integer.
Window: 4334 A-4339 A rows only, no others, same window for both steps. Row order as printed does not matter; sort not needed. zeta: -116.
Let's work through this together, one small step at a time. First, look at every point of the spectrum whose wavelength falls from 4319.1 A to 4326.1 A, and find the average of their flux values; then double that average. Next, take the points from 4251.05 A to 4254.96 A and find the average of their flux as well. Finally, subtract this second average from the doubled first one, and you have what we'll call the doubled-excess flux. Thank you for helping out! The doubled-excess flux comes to 32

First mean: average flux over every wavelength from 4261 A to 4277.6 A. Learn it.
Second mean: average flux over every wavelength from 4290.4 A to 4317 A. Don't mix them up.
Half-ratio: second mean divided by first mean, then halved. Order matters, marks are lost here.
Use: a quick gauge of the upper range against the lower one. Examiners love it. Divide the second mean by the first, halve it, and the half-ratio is 0.44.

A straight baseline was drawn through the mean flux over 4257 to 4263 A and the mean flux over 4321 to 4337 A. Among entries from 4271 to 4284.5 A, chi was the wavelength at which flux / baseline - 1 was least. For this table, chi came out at 4275.10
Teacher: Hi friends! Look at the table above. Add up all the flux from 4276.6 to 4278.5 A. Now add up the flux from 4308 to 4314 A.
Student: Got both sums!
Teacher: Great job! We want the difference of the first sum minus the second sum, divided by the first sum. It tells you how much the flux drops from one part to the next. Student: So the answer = -1.8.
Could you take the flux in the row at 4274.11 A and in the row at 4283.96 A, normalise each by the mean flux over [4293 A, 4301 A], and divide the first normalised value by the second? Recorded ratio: 0.88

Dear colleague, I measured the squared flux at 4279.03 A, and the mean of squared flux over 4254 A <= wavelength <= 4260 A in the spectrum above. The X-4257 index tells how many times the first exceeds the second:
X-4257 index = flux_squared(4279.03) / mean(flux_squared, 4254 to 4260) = 0.85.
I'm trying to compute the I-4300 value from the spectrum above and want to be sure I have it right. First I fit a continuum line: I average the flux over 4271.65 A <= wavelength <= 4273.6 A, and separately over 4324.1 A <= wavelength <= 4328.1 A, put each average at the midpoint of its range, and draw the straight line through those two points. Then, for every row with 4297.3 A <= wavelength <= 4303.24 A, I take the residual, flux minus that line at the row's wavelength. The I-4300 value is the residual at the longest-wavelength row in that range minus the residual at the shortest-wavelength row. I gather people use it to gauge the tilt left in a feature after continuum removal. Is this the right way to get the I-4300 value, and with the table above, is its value -4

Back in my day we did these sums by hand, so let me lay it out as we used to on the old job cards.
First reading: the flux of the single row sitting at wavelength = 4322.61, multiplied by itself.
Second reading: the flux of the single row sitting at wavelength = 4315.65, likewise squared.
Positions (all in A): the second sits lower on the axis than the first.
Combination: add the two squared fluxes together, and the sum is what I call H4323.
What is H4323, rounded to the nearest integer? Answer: 1807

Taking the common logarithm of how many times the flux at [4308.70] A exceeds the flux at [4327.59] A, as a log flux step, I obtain -0.12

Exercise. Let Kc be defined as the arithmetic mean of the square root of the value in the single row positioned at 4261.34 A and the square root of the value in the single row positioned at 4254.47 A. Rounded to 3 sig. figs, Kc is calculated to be 5.28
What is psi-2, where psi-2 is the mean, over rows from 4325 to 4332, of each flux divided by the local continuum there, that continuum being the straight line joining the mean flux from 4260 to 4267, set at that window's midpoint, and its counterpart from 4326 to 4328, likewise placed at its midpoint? 1.05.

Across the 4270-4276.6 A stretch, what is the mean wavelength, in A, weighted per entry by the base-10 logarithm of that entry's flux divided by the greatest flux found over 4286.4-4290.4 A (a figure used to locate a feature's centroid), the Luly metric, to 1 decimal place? 4273.4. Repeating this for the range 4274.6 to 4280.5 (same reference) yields 4276.8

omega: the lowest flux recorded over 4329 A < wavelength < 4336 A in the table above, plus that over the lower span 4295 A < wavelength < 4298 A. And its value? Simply 52.5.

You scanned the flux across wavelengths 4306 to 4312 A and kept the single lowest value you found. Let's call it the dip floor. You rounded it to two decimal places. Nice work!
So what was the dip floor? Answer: 17.88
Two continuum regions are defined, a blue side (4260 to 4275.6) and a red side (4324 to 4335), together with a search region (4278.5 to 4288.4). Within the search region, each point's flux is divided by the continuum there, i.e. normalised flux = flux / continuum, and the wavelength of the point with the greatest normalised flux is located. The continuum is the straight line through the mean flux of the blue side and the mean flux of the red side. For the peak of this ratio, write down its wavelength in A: 4283.96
